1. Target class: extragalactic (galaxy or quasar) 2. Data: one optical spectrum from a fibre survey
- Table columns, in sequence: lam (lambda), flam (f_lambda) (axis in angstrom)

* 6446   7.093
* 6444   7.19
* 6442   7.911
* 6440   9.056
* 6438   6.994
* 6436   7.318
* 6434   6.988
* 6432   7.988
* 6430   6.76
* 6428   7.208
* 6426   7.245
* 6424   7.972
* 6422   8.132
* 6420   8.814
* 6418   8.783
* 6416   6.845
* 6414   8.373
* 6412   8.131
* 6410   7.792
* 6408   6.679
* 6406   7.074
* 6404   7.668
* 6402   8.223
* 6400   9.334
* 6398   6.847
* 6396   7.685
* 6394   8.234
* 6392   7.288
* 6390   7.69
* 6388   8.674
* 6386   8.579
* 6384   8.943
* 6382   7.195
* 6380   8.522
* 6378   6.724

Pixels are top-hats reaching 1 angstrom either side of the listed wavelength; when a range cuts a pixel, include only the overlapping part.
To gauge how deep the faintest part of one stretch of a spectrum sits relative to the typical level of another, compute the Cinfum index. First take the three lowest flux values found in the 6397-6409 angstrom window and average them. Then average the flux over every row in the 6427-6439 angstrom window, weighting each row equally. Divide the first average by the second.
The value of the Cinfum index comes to 0.95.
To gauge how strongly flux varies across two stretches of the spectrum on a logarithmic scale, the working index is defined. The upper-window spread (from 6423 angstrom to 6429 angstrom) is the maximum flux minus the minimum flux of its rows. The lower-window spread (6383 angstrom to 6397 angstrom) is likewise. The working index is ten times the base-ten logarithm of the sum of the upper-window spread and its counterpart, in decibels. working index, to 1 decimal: 3.8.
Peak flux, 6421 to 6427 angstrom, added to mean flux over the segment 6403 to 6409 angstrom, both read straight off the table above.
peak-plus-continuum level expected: 15.27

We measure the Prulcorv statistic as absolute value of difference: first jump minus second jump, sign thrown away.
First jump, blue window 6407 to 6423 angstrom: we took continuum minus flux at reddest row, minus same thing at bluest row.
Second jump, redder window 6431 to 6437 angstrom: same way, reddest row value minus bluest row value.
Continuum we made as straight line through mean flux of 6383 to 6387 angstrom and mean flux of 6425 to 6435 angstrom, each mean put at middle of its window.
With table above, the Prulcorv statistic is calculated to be 2.46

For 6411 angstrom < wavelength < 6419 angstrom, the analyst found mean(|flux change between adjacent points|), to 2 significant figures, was 1.2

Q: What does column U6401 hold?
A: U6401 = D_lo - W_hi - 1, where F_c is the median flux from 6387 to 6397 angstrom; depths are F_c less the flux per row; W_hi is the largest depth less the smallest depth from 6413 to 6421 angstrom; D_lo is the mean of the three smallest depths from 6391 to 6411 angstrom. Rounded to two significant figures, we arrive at -3.9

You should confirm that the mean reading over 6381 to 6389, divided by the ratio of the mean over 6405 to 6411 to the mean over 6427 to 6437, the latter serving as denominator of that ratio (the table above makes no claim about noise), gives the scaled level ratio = 8.4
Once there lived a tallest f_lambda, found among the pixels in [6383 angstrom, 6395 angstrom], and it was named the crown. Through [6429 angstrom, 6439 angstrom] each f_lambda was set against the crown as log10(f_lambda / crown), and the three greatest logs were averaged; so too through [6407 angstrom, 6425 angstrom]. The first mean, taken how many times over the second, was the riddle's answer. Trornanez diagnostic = 5.7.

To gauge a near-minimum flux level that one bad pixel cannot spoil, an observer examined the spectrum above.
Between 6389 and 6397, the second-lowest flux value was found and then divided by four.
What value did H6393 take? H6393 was 1.92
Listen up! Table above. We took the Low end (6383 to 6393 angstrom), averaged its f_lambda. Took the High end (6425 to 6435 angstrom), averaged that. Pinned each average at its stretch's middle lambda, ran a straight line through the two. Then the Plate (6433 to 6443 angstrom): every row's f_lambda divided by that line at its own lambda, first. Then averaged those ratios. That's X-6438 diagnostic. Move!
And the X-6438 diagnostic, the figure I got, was 1.09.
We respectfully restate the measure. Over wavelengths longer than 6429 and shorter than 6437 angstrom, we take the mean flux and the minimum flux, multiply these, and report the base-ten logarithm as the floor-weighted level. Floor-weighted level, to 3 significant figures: 1.69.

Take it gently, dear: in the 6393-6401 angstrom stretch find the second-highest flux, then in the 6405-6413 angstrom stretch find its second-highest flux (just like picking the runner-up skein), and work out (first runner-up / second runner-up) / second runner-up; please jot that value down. 0.136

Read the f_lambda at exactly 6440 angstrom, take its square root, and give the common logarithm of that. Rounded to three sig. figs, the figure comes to 0.478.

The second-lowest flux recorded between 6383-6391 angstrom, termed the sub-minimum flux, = 8.579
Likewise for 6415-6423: 8.132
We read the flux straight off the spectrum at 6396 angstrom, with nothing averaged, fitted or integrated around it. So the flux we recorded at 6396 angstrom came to 7.685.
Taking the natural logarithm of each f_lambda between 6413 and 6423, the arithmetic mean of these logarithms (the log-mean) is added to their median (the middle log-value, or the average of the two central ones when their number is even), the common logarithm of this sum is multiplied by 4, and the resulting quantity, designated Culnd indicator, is 2.50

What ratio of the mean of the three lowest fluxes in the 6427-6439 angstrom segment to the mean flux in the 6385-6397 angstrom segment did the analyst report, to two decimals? 0.86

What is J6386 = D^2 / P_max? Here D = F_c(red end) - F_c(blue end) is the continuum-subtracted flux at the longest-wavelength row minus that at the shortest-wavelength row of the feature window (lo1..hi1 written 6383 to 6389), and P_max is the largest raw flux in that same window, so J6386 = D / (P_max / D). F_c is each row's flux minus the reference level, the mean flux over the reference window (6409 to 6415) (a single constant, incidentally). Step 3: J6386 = 0.01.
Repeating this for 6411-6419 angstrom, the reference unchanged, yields 0.05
